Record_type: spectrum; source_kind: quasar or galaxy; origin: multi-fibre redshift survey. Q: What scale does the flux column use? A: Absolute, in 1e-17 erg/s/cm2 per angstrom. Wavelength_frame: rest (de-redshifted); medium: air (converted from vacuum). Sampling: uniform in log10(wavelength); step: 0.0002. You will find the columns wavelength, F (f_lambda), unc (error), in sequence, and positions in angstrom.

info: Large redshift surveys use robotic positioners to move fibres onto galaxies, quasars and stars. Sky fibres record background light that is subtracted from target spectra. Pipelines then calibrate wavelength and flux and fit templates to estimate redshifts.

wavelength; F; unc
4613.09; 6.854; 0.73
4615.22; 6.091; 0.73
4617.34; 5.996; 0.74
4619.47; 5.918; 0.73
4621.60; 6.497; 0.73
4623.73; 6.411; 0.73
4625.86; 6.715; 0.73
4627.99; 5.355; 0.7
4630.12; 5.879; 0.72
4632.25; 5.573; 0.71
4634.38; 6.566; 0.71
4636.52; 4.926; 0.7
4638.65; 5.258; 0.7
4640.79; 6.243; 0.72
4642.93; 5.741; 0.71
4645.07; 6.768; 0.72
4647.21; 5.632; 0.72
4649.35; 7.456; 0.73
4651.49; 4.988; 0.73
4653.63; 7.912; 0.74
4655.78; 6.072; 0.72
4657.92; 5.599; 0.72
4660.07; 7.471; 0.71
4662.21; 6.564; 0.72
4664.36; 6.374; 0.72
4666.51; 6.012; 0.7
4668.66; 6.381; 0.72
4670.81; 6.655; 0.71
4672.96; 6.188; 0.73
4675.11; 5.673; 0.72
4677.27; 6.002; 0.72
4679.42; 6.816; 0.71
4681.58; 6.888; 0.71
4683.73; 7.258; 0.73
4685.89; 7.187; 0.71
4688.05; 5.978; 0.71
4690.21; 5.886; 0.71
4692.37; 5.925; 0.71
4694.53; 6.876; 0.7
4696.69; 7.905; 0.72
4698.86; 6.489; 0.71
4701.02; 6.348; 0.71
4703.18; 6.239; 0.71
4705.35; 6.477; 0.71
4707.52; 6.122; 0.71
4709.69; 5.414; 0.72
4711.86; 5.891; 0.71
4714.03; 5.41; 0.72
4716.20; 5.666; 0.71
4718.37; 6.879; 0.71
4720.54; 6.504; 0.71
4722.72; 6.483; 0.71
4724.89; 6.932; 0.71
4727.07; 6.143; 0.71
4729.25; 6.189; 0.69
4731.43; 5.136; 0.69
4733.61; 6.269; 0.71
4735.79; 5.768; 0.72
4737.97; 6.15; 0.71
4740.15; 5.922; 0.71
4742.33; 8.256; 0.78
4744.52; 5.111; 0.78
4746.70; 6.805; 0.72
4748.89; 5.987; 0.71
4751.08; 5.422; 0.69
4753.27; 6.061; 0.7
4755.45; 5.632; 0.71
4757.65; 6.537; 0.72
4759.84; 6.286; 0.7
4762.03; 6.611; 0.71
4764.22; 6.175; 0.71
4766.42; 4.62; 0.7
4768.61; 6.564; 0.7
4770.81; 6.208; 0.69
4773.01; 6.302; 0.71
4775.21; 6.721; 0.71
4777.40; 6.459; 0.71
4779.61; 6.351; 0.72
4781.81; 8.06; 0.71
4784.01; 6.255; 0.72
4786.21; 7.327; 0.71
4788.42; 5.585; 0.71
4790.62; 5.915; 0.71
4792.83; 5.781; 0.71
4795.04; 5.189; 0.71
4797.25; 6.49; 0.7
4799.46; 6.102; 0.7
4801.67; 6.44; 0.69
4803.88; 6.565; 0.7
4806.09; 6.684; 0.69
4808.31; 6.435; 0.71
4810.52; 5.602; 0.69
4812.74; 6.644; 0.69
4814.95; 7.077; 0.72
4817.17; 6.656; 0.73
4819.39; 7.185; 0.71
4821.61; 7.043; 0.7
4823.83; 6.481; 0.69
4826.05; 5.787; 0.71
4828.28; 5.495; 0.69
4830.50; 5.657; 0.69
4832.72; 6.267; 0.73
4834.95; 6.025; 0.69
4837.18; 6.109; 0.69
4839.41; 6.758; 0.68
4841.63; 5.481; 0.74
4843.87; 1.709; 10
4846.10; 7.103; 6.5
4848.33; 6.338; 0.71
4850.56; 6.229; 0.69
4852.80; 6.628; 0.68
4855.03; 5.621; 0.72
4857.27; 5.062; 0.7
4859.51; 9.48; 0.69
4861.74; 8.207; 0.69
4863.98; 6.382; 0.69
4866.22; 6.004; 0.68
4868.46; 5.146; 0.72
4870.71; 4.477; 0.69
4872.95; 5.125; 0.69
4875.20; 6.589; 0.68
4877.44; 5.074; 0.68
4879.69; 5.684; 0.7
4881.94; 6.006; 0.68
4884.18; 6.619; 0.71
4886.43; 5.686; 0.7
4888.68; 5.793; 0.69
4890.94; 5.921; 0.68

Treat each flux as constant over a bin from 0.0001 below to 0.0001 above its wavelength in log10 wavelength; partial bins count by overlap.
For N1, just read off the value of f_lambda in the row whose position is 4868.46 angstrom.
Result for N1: 5.146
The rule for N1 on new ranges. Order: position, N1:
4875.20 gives 6.589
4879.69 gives 5.684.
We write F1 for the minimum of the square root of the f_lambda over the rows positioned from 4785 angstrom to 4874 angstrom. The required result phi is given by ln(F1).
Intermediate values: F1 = 1.31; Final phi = 0.27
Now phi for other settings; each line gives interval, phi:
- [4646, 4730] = 0.80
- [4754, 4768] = 0.77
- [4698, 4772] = 0.77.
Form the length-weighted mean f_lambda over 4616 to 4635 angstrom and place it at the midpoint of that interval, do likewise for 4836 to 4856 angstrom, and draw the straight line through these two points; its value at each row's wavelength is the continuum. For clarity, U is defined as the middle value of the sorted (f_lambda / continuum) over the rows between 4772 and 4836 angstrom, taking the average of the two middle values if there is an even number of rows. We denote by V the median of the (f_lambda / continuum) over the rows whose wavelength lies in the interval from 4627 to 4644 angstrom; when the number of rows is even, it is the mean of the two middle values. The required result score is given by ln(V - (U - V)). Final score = -0.27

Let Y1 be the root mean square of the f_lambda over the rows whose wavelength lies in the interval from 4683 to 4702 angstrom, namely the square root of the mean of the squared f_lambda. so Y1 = 6.68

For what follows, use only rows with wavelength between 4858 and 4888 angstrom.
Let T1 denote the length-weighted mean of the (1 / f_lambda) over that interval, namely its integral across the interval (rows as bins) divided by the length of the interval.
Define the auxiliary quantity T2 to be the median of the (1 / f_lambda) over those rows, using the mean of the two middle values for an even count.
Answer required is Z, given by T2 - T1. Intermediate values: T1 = 0.168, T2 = 0.167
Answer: -0.0018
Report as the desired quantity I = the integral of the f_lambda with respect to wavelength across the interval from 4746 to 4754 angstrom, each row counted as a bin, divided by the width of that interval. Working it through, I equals 6.03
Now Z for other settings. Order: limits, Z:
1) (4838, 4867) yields -0.0308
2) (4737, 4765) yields -0.0001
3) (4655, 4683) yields -0.0010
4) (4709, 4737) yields -0.0035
